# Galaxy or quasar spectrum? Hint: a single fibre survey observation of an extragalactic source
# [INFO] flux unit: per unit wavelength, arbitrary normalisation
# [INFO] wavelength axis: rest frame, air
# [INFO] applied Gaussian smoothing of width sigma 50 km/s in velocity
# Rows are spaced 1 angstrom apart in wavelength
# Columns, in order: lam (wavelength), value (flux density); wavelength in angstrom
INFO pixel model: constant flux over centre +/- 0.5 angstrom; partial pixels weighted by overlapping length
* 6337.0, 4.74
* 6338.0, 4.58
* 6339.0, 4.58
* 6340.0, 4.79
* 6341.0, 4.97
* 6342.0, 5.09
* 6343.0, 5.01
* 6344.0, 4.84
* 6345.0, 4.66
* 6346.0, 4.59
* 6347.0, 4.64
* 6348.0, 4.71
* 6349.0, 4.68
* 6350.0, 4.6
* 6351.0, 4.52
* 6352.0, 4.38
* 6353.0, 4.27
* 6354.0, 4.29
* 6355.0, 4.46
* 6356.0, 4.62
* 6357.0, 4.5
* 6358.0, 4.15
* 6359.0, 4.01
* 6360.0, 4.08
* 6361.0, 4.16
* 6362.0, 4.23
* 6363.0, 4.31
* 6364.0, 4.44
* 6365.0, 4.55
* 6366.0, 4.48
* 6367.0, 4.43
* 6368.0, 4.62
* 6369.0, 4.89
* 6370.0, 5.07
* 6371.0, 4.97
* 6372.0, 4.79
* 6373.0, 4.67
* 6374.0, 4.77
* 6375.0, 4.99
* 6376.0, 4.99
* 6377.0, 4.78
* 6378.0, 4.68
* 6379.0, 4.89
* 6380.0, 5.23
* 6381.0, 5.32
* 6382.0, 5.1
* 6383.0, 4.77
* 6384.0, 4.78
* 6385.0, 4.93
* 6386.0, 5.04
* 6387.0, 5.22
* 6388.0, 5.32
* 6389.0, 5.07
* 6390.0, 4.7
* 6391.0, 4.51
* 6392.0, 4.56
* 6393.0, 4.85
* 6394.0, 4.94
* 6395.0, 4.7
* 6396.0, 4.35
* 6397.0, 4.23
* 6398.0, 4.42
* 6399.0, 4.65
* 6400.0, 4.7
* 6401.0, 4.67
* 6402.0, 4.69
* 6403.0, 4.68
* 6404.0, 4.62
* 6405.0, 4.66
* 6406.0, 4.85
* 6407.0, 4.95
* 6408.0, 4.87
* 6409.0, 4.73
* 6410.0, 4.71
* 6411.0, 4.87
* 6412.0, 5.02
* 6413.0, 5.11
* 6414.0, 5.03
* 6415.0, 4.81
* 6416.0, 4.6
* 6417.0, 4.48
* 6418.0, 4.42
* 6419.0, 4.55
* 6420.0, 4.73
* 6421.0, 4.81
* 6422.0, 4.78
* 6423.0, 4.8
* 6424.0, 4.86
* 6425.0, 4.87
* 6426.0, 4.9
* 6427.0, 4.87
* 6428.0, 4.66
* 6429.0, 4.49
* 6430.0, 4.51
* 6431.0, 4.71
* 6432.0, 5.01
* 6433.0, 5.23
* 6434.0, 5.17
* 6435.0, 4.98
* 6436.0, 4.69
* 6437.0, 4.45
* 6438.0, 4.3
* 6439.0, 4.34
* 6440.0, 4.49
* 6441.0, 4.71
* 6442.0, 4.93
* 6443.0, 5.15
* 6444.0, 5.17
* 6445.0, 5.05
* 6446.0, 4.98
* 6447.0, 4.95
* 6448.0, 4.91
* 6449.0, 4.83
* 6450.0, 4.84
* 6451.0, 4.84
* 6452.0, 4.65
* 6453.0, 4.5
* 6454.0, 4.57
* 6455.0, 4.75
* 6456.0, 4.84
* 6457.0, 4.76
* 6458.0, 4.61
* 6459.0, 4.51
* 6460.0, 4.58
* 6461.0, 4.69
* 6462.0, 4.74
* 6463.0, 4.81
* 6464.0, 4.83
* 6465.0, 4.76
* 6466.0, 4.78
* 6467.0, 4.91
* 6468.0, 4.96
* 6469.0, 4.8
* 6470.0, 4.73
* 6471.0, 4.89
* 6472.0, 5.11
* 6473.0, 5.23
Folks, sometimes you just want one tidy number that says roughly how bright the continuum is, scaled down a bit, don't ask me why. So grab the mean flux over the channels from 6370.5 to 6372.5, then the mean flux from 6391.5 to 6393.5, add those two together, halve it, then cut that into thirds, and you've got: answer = 1.60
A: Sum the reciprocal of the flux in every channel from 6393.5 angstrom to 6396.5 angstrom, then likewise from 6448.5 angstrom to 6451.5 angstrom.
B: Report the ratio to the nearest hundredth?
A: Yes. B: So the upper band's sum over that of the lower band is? 0.96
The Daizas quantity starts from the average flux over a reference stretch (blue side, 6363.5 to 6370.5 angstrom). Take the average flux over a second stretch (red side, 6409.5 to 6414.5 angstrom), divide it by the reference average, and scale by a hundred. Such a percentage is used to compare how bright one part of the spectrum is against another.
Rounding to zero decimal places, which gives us 107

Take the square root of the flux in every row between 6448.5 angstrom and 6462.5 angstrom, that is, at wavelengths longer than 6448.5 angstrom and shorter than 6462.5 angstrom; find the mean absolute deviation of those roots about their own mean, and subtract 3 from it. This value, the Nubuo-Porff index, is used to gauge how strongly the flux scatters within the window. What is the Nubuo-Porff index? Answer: -2.98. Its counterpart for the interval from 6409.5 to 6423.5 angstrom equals -2.96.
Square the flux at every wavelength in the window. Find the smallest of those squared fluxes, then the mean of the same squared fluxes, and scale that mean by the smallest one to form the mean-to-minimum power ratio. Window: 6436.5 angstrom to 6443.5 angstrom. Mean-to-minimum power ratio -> 1.16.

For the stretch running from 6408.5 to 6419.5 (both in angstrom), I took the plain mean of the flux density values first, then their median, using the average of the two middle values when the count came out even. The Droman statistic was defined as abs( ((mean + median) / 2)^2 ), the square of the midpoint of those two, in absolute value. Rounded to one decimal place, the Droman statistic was 22.5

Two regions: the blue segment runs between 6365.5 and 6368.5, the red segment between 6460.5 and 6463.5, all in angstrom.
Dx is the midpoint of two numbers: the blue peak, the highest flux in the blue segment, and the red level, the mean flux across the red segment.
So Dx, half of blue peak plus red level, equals 4.68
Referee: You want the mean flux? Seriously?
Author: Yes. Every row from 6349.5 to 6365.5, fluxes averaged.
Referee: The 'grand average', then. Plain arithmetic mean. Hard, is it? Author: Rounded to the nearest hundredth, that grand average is 4.35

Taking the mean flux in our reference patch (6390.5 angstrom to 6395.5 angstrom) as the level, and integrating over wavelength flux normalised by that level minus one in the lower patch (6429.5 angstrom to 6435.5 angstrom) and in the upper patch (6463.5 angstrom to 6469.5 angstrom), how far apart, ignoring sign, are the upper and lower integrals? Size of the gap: 0.12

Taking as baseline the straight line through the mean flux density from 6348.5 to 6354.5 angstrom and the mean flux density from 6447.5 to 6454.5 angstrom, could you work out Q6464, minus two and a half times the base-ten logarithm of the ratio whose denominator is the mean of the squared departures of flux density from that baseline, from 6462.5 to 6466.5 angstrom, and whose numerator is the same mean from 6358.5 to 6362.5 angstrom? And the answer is -5.0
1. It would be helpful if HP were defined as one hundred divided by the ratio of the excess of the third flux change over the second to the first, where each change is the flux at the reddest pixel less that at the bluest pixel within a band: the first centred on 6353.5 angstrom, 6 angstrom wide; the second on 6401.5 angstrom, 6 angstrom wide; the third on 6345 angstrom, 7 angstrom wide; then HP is -29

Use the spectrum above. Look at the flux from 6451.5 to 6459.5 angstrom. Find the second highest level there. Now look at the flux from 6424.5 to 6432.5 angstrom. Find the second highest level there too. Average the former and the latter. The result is 4.83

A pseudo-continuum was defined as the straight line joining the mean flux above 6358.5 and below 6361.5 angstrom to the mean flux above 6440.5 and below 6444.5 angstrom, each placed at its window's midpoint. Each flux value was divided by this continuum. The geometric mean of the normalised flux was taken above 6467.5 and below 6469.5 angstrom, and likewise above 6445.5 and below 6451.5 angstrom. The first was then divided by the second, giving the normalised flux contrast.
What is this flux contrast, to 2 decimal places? 0.96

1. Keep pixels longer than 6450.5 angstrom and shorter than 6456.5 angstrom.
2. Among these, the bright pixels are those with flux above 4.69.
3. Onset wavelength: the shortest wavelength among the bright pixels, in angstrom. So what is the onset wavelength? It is 6451.0 angstrom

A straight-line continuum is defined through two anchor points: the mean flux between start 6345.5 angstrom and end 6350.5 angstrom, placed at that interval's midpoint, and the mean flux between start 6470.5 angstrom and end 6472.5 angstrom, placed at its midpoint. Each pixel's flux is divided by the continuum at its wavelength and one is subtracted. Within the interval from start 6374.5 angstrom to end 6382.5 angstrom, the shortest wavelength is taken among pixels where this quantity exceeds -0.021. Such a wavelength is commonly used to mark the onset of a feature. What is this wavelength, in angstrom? 6375.0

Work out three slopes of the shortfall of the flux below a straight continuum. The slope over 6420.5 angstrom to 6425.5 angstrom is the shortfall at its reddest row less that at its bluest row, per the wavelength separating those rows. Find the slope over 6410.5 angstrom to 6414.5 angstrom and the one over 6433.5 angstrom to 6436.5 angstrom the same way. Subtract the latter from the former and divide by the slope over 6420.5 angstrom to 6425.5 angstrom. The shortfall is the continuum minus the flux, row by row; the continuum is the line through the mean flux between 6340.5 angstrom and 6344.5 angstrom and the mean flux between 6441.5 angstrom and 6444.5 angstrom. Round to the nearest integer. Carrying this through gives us 21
